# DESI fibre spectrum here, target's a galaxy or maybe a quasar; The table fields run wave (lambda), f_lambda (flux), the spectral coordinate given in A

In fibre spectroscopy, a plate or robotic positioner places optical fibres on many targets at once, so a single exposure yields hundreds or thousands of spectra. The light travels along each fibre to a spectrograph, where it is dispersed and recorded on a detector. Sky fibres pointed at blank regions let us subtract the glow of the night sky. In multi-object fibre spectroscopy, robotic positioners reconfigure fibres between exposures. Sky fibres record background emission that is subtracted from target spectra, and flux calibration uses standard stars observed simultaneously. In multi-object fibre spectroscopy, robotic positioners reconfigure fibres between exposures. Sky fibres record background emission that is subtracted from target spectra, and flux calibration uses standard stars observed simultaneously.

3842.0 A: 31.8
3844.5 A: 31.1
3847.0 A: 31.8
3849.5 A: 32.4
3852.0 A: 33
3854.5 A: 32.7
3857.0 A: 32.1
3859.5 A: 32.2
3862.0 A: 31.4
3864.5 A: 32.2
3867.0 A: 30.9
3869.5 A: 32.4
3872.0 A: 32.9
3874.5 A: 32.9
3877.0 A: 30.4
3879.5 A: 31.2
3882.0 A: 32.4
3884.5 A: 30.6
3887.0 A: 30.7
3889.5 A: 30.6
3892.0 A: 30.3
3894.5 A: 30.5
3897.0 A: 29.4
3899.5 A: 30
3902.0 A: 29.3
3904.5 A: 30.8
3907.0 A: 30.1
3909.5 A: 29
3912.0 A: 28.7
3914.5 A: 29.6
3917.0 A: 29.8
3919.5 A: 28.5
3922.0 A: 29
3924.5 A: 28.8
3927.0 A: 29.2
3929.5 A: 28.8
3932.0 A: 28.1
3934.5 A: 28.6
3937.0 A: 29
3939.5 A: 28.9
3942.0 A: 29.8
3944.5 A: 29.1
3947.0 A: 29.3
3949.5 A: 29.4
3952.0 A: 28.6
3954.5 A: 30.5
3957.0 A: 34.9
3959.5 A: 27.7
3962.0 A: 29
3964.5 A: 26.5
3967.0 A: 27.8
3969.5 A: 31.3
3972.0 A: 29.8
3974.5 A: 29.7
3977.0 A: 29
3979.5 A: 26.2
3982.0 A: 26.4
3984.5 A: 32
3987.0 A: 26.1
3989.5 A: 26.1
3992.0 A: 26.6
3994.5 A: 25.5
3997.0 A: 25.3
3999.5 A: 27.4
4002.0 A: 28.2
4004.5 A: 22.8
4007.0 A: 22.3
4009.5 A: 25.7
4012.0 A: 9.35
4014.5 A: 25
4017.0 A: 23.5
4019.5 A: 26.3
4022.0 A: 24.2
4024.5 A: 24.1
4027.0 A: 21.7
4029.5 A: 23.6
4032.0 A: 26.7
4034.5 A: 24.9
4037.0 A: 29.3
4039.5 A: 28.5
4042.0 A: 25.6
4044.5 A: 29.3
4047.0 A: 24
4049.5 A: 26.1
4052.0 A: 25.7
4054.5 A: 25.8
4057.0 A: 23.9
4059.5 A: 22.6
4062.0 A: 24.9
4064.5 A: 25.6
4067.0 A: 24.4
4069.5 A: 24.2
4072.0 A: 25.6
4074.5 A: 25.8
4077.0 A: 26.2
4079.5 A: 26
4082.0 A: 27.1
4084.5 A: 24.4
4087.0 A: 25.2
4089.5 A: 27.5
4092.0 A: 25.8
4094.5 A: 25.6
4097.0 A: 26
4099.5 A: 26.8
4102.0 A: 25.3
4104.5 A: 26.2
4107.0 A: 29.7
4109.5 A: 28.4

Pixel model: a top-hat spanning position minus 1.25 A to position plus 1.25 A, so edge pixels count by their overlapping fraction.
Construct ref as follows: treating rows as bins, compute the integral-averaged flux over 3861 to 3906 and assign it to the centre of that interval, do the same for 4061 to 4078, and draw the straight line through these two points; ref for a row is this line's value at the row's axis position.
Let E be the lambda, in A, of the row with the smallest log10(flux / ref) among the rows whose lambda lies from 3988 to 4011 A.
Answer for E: 4007.0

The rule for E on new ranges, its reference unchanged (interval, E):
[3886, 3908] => 3897.0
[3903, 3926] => 3912.0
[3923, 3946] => 3932.0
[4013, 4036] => 4027.0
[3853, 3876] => 3867.0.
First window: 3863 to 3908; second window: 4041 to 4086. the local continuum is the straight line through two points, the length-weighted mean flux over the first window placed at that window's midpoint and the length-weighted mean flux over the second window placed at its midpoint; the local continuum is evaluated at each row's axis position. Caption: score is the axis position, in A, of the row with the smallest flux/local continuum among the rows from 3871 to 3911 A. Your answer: 3909.5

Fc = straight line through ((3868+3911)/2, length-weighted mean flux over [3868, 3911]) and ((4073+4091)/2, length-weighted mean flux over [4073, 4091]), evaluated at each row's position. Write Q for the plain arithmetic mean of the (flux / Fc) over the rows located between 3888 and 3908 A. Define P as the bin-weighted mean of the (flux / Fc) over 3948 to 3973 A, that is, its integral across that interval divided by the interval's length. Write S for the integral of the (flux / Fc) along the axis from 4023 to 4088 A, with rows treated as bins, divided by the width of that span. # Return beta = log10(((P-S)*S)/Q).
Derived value -1.21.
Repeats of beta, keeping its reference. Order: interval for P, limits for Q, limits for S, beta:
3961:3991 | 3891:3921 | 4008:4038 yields -0.95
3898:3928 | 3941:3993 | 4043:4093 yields -2.24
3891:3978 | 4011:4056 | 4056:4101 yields -1.75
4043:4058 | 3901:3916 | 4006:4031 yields -0.92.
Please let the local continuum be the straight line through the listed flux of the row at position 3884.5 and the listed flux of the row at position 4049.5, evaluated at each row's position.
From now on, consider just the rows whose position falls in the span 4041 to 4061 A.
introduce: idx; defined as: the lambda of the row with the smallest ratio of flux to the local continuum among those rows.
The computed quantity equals 4059.5 A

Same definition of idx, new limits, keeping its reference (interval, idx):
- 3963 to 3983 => 3964.5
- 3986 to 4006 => 4004.5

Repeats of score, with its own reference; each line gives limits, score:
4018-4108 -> 4027.0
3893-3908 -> 3897.0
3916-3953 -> 3932.0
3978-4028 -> 4012.0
